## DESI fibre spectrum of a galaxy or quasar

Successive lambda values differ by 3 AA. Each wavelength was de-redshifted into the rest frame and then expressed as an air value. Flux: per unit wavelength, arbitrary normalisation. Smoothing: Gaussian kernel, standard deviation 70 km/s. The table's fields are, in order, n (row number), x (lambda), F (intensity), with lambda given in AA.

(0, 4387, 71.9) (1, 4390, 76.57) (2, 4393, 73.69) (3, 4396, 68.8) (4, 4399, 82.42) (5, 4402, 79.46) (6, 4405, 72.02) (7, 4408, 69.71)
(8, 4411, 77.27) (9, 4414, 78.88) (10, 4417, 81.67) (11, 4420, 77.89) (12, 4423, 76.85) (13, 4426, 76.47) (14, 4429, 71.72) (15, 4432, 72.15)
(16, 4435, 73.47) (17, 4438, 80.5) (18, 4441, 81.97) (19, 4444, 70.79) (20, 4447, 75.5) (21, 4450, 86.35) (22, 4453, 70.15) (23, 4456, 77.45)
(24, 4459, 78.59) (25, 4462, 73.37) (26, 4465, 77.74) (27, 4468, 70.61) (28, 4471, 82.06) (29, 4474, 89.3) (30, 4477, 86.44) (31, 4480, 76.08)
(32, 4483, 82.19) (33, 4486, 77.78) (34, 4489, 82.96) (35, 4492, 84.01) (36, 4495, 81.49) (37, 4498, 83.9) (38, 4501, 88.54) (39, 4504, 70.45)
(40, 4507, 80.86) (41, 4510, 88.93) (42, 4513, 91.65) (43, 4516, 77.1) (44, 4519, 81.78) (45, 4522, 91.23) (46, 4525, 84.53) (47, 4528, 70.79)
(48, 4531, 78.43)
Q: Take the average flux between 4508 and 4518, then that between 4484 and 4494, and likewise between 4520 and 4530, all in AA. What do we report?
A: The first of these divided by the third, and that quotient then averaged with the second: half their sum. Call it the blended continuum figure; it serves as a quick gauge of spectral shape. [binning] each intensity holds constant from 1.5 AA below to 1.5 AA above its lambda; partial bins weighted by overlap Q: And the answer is 41.3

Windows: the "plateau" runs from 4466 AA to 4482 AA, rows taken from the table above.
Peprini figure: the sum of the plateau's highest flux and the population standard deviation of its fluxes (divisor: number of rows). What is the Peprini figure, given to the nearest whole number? 96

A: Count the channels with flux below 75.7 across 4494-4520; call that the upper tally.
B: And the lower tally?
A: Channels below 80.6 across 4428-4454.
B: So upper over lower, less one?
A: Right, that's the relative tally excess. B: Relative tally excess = -0.86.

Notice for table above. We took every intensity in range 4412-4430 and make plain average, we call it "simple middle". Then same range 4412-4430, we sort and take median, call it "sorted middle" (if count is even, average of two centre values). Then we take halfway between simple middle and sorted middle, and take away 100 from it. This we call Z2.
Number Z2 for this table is -23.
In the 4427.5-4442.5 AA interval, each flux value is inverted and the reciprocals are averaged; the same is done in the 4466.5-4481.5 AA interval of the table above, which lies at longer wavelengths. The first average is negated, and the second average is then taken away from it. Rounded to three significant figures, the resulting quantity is -0.0257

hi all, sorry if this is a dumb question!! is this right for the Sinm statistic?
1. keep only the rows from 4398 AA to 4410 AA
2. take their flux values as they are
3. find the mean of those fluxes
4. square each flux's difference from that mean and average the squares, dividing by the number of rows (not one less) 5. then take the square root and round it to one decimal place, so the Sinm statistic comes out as 5.2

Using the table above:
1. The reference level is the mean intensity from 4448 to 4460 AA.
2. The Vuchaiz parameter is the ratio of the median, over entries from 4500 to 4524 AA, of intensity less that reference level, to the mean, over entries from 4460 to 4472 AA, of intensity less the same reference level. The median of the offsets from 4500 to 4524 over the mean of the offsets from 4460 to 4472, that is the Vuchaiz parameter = -3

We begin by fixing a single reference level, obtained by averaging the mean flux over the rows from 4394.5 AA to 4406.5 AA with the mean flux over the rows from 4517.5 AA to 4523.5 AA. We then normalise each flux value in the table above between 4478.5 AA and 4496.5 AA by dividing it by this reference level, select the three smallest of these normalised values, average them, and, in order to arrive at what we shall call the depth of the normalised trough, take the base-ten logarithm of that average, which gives -0.014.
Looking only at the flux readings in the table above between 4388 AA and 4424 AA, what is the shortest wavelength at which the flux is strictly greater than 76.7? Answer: 4399 AA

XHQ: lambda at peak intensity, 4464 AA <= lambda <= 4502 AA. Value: 4474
